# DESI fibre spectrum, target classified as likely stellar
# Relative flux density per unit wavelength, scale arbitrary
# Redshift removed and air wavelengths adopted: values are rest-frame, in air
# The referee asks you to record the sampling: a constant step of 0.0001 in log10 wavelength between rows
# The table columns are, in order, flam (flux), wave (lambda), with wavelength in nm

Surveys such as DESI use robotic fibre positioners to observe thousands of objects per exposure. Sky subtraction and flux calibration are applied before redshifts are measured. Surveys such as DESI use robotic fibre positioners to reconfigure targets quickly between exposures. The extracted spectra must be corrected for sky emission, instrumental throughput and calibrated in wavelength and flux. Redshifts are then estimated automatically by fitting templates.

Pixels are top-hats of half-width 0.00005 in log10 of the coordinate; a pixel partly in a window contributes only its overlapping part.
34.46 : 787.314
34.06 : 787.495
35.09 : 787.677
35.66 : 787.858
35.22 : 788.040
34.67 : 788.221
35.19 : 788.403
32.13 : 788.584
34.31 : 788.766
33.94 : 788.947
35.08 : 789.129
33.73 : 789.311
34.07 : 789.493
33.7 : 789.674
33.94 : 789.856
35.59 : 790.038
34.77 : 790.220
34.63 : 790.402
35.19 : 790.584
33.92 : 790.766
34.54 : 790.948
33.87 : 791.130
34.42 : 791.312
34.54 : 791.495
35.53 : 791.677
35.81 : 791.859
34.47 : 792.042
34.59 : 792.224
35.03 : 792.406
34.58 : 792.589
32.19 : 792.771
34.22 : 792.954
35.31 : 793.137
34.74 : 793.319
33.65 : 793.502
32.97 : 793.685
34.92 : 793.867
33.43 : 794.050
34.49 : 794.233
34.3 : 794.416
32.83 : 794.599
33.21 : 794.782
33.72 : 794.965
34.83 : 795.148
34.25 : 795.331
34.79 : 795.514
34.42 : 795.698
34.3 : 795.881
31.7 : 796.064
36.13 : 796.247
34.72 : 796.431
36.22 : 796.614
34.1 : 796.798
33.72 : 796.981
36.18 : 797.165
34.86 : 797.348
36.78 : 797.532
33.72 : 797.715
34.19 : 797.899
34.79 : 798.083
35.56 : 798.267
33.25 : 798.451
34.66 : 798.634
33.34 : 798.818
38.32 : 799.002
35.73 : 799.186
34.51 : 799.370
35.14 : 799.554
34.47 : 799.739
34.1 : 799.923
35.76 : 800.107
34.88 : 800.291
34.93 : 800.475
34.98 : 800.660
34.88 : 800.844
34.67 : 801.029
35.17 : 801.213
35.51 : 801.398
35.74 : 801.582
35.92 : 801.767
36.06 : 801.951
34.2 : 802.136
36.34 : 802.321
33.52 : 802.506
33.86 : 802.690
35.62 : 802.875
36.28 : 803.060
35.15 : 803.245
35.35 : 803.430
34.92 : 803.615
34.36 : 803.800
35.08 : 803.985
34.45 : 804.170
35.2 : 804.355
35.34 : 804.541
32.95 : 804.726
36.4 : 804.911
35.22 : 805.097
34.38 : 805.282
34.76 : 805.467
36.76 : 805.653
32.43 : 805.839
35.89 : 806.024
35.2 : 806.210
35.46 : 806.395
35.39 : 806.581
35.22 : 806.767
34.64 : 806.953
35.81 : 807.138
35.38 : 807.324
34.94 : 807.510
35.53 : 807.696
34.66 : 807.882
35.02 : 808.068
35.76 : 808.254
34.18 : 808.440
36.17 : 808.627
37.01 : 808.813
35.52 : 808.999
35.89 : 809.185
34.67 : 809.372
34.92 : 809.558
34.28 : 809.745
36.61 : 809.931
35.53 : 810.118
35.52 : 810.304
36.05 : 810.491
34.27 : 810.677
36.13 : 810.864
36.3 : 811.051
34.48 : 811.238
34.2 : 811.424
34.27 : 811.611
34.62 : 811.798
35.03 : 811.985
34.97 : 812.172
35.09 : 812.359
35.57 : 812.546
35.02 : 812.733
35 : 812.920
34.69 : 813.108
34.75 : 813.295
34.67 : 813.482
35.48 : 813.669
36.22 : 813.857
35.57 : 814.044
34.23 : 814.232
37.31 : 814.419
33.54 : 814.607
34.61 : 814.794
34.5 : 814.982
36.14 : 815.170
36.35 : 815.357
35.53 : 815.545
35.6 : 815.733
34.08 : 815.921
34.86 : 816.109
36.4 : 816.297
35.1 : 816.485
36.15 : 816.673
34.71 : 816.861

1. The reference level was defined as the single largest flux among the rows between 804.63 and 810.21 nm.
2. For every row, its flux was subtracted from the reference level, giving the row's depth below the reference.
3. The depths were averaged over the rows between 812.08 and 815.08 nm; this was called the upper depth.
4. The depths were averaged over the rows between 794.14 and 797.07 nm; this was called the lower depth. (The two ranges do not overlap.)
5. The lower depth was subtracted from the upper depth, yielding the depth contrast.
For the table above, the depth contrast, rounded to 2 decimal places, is -0.84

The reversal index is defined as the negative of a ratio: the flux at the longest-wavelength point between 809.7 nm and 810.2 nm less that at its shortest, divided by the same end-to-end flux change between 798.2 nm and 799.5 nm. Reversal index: 1.2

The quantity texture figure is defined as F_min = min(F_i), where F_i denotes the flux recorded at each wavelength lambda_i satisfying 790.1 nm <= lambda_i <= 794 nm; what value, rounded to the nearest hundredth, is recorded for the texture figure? 32.19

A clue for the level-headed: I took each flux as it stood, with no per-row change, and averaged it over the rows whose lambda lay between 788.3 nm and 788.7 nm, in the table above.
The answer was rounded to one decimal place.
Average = 33.7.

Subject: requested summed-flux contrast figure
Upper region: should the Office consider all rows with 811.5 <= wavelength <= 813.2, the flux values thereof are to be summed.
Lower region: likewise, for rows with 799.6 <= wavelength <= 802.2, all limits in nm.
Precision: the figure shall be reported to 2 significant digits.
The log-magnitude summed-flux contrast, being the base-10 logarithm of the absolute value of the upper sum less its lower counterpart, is 2.2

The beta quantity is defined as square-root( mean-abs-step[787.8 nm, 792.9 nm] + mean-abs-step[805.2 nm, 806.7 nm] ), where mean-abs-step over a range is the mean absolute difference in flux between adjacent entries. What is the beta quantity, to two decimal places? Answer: 1.57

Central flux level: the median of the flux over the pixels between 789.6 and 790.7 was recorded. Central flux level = 34.7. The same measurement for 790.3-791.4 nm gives 34.5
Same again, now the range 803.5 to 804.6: 35.0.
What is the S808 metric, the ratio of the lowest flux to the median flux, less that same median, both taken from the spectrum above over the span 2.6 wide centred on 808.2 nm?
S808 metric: -34.5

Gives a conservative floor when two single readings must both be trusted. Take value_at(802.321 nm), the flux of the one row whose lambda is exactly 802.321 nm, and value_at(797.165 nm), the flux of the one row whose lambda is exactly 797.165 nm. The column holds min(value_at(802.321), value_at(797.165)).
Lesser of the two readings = 36.2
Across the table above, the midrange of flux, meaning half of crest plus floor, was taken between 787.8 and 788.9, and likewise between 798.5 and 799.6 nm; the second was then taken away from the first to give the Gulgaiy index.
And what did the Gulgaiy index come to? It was -1.9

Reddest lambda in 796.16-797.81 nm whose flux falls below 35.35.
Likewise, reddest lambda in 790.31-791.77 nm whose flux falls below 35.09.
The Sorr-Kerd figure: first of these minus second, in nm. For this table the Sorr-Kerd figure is 6.22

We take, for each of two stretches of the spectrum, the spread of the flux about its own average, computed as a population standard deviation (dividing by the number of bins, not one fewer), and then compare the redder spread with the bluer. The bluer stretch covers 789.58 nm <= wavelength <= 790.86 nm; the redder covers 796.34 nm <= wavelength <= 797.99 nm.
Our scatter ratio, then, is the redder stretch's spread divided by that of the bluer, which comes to 1.7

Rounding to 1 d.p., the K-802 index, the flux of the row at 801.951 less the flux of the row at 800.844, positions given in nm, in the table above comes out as 1.2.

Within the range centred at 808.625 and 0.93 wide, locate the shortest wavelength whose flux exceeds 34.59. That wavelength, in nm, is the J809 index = 808.254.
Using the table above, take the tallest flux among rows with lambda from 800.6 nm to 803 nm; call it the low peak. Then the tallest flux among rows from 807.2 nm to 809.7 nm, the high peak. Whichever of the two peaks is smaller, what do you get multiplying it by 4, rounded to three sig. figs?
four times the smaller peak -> 145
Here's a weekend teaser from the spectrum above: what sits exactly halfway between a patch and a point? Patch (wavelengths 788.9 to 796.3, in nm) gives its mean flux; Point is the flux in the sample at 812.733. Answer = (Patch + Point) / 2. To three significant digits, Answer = 34.7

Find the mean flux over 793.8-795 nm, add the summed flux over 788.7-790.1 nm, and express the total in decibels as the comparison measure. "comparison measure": 25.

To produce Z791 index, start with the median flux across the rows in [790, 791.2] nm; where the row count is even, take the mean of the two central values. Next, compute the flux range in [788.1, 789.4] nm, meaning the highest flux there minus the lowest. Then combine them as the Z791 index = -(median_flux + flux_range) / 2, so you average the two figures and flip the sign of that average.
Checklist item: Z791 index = -18.8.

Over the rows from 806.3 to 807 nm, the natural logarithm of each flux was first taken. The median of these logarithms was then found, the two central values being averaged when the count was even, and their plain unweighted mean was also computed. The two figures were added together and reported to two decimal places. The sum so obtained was 7.12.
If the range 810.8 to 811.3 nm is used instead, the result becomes 7.16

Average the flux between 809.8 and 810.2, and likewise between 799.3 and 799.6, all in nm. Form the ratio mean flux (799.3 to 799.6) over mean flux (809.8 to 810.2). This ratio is 0.97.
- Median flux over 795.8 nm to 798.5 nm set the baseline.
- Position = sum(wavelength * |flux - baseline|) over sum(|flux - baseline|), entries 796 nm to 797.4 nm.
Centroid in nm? 796.53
